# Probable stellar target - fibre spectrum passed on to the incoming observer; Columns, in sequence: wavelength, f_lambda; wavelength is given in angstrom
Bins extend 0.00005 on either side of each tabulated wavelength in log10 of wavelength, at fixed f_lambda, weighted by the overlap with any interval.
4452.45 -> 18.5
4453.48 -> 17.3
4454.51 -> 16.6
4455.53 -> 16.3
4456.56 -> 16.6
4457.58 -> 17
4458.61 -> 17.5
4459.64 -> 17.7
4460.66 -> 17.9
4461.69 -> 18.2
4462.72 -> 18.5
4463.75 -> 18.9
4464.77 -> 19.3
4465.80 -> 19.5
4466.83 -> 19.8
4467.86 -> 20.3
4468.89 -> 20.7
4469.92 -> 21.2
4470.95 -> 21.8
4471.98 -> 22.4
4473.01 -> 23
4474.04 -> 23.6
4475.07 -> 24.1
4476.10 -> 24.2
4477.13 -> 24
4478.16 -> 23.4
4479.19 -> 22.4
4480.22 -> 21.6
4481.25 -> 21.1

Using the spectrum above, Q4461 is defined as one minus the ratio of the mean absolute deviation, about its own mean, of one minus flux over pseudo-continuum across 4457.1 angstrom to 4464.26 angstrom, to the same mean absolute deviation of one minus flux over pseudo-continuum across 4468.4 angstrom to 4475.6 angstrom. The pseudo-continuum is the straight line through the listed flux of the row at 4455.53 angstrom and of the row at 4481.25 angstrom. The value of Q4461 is 0.73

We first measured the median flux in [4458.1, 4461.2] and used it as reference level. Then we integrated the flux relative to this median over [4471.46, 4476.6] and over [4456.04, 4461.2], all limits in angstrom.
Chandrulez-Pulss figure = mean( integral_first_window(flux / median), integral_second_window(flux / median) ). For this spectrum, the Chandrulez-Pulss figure 5.9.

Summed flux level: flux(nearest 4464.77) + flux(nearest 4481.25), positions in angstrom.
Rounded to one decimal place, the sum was 40.4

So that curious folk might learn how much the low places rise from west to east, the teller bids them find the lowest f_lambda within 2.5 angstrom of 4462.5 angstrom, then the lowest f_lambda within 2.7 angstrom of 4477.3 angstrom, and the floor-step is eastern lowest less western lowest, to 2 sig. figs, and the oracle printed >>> 4.5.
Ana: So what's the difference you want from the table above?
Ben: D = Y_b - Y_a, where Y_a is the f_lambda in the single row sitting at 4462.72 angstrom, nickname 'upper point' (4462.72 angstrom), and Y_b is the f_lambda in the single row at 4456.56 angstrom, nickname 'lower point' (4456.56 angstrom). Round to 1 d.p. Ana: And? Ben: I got -1.9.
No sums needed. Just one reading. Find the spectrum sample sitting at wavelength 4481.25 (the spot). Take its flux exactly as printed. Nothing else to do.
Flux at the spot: 21.1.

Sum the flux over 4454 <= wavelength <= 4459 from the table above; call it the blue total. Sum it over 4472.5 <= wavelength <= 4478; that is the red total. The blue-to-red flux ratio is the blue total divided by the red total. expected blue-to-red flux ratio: 0.71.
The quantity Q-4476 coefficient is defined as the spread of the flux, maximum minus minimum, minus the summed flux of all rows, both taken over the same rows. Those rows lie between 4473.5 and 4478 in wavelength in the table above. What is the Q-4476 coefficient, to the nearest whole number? -95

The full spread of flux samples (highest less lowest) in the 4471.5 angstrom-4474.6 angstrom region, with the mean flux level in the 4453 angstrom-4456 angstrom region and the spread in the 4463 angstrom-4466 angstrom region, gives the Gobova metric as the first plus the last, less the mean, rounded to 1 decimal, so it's -14.9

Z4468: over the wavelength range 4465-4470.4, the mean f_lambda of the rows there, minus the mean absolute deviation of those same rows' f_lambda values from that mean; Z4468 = 20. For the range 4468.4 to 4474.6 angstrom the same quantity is 21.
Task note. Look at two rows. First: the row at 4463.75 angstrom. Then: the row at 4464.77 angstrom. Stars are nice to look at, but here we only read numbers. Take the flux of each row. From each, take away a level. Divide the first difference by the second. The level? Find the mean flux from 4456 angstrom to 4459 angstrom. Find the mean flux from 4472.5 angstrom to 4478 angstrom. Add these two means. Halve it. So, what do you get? 1.4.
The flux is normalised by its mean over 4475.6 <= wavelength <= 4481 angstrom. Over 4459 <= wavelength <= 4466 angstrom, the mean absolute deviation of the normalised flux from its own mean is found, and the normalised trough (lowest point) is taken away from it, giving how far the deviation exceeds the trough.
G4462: -0.74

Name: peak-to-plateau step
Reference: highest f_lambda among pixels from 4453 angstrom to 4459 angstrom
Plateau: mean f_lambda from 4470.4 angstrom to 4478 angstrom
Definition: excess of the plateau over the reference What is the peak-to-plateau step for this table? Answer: 5.8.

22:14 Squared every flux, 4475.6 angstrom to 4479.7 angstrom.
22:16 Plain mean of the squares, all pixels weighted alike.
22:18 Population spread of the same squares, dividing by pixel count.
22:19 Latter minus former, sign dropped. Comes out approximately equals 520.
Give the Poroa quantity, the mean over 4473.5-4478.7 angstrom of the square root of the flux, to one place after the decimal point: 4.9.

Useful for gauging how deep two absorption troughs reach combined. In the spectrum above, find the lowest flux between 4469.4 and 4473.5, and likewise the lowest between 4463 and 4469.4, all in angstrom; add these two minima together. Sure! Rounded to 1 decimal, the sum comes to 40.1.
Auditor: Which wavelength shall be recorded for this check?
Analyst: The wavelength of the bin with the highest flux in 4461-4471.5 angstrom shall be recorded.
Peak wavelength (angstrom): 4470.95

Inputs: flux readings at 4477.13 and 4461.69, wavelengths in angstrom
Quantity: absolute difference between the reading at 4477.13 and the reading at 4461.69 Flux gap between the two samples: 5.8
